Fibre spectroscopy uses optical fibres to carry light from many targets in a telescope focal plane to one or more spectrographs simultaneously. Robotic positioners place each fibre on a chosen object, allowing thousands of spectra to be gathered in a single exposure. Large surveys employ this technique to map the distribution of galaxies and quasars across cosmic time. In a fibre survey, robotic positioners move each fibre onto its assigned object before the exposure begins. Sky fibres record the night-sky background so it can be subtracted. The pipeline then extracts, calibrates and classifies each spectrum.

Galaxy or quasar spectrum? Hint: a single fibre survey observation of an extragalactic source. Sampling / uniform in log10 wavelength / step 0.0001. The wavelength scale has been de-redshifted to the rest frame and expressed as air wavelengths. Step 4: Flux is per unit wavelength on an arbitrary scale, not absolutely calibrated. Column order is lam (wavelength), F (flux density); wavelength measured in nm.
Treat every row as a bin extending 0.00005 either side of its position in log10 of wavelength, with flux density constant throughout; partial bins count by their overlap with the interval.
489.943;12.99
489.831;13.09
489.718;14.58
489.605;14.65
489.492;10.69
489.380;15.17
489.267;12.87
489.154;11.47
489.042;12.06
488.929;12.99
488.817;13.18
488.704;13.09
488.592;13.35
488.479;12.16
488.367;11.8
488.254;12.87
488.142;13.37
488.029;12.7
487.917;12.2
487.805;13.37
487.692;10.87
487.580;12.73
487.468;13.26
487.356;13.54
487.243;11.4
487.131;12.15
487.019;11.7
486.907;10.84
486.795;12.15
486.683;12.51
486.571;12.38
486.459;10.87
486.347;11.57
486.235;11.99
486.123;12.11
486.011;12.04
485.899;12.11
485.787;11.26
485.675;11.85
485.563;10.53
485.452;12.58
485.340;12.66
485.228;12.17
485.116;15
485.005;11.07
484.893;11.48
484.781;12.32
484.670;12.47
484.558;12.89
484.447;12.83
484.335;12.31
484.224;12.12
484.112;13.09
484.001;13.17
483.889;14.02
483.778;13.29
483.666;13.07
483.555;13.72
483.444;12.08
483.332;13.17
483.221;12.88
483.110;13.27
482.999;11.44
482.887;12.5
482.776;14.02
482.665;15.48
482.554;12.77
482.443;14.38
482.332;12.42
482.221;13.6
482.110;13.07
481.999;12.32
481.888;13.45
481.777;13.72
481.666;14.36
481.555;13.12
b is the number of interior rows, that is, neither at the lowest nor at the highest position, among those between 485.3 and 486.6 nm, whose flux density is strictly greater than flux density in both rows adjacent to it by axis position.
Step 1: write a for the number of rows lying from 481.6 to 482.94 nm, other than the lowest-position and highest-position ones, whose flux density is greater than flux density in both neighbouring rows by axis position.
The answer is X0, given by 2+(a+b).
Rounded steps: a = 3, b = 3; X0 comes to 8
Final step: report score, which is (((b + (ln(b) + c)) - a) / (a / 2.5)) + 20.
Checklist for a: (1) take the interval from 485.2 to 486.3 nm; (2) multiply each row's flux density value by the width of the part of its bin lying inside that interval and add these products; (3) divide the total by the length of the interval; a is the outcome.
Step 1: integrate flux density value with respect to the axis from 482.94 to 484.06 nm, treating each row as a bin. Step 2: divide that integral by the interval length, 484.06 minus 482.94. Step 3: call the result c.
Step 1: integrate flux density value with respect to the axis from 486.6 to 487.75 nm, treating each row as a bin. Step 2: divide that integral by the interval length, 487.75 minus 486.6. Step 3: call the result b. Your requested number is 23.3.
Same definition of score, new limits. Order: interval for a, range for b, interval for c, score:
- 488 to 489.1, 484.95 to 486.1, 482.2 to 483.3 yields 23.0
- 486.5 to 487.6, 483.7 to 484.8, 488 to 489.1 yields 23.3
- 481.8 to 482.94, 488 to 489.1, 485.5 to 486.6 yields 22.5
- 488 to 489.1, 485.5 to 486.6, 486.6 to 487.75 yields 22.6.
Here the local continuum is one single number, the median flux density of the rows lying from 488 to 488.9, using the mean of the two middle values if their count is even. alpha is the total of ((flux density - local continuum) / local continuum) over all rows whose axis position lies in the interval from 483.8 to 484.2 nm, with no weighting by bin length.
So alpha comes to 0.10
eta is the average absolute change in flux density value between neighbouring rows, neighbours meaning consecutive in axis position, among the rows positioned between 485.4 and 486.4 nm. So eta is 0.7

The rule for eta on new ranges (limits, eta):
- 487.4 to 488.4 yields 1.1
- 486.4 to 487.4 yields 0.9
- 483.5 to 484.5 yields 0.5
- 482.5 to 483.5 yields 1.3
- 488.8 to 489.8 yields 1.7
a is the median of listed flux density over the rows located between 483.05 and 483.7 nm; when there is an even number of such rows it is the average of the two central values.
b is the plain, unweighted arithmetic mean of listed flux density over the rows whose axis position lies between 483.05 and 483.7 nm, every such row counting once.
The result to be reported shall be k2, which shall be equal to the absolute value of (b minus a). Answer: 0.088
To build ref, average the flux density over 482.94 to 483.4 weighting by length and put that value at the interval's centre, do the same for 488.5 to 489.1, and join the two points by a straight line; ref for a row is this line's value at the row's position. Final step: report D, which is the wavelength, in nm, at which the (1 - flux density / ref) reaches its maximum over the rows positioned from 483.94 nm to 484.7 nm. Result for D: 484.224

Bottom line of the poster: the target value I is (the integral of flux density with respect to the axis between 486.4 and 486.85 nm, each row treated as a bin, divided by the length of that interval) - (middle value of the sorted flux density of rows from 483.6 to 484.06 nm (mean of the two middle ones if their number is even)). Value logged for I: -1.25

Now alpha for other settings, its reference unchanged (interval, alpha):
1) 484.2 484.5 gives -0.13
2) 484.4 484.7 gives -0.06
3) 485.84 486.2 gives -0.21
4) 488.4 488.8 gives -0.03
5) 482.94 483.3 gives -0.10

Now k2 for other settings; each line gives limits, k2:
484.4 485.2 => 0.110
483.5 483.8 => 0.070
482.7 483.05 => 0.153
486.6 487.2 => 0.280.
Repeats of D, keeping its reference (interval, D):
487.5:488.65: 487.692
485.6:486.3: 485.787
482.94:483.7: 482.999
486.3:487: 486.907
